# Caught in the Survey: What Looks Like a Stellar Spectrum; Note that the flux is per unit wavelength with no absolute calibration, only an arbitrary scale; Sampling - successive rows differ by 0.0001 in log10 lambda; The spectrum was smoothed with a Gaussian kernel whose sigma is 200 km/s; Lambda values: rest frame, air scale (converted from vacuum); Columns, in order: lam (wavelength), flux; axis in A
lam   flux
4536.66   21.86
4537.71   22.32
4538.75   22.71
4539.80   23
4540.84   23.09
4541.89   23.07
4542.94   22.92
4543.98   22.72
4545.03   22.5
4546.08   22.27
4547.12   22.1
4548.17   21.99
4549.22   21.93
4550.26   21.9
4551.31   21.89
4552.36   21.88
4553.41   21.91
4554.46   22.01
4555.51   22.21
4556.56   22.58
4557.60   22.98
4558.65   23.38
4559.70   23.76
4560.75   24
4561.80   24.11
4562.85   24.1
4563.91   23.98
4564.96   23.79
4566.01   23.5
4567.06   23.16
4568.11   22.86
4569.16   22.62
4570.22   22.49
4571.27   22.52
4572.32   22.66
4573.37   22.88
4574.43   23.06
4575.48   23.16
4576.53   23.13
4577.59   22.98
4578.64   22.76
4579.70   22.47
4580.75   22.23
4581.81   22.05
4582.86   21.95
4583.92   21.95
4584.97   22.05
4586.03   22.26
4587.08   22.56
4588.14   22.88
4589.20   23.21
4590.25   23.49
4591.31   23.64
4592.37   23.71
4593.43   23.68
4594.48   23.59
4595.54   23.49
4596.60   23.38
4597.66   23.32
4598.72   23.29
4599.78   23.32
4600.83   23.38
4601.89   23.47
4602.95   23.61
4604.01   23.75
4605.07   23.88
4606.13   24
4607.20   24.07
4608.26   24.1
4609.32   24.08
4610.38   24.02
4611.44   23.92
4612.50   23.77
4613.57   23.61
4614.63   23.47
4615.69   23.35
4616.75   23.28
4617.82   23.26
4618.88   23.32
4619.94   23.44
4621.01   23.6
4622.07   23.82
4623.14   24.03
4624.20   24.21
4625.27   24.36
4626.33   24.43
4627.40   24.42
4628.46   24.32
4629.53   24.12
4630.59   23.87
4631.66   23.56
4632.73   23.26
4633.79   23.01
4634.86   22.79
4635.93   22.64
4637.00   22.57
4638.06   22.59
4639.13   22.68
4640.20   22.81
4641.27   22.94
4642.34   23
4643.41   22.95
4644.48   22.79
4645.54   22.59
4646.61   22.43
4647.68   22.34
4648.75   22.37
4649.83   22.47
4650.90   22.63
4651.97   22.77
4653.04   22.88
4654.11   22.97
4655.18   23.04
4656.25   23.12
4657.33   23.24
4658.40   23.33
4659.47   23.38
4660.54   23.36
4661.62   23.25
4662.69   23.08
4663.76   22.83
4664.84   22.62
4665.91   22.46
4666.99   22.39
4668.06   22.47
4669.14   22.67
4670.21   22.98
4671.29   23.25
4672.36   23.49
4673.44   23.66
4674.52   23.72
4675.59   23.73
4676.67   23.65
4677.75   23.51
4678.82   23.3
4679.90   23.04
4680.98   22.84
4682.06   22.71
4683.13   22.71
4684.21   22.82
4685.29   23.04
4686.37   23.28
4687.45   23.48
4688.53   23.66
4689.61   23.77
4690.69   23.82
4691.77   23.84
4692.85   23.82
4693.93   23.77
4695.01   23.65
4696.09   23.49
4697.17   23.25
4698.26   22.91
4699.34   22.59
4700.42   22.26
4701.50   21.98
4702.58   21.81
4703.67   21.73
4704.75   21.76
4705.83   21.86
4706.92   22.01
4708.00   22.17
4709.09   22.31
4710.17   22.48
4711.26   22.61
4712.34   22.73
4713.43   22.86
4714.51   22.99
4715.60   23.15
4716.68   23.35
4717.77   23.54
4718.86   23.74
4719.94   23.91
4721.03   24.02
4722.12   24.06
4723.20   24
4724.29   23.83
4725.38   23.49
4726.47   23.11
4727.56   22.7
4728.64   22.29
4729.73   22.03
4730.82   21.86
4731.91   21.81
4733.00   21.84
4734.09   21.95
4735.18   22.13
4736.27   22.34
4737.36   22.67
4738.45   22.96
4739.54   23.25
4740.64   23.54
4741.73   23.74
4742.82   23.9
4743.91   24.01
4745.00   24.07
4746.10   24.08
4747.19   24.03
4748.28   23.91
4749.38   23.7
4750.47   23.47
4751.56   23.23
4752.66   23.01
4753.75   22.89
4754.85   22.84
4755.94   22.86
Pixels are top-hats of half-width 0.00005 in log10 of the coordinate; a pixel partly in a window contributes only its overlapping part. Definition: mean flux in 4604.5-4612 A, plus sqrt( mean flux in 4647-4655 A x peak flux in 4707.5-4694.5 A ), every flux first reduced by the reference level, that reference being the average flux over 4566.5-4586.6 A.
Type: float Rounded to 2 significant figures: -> 1.6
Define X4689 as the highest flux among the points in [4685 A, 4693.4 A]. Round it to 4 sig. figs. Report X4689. 23.84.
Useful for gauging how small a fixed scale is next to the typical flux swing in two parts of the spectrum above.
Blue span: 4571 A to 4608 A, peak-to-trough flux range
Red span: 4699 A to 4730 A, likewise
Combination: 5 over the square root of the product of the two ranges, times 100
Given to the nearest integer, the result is 225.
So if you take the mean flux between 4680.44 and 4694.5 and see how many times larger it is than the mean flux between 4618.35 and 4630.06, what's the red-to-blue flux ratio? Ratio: 0.97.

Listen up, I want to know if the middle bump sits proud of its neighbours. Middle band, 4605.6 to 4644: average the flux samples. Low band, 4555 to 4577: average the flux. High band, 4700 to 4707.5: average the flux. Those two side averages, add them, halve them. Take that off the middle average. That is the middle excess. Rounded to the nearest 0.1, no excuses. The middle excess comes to 1.0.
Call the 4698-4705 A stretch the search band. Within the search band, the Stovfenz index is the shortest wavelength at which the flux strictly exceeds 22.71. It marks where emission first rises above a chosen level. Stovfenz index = 4698.26 A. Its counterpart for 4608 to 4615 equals 4608.26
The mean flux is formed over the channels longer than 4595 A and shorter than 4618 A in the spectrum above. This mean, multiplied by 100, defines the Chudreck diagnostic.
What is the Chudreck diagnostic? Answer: 2363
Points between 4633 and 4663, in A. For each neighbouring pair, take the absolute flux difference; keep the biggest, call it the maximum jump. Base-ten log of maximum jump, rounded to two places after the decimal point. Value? -0.66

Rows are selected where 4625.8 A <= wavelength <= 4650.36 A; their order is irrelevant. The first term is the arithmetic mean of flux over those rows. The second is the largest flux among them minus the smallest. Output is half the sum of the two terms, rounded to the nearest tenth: 12.6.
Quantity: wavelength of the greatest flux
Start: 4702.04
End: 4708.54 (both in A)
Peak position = 4708.00 A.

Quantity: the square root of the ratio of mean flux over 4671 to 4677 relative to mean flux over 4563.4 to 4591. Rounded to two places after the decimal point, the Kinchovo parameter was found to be 1.02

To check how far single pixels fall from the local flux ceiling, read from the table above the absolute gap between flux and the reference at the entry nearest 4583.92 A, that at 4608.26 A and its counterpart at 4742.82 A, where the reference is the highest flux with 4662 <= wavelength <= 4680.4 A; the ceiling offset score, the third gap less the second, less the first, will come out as -2.0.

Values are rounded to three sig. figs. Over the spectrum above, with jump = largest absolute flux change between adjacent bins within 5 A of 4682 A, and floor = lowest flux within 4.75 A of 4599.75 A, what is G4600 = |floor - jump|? 23.0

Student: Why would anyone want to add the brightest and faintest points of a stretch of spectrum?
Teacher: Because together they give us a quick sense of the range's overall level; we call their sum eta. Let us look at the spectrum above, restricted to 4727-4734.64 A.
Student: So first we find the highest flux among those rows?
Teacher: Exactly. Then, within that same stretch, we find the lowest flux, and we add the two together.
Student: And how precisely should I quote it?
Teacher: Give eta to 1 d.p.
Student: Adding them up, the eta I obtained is 44.5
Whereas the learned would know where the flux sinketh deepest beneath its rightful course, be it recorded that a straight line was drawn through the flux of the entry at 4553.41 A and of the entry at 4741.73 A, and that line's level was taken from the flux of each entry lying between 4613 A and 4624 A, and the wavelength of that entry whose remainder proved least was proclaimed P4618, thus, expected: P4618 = 4617.82 A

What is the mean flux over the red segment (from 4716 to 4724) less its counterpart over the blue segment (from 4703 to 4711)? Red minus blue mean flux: 1.8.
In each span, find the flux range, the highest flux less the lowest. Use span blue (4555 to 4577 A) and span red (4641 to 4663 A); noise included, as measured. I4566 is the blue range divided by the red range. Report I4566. 1.8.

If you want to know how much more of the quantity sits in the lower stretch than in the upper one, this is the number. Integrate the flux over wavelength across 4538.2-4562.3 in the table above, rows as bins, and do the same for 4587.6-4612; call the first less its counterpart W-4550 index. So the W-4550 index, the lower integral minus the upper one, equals -30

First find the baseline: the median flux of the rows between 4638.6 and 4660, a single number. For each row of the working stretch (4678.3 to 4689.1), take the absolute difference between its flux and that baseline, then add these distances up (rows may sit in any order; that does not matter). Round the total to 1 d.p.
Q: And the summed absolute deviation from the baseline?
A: 3.0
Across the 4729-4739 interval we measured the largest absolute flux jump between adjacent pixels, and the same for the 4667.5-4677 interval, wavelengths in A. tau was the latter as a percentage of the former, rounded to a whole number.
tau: 94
